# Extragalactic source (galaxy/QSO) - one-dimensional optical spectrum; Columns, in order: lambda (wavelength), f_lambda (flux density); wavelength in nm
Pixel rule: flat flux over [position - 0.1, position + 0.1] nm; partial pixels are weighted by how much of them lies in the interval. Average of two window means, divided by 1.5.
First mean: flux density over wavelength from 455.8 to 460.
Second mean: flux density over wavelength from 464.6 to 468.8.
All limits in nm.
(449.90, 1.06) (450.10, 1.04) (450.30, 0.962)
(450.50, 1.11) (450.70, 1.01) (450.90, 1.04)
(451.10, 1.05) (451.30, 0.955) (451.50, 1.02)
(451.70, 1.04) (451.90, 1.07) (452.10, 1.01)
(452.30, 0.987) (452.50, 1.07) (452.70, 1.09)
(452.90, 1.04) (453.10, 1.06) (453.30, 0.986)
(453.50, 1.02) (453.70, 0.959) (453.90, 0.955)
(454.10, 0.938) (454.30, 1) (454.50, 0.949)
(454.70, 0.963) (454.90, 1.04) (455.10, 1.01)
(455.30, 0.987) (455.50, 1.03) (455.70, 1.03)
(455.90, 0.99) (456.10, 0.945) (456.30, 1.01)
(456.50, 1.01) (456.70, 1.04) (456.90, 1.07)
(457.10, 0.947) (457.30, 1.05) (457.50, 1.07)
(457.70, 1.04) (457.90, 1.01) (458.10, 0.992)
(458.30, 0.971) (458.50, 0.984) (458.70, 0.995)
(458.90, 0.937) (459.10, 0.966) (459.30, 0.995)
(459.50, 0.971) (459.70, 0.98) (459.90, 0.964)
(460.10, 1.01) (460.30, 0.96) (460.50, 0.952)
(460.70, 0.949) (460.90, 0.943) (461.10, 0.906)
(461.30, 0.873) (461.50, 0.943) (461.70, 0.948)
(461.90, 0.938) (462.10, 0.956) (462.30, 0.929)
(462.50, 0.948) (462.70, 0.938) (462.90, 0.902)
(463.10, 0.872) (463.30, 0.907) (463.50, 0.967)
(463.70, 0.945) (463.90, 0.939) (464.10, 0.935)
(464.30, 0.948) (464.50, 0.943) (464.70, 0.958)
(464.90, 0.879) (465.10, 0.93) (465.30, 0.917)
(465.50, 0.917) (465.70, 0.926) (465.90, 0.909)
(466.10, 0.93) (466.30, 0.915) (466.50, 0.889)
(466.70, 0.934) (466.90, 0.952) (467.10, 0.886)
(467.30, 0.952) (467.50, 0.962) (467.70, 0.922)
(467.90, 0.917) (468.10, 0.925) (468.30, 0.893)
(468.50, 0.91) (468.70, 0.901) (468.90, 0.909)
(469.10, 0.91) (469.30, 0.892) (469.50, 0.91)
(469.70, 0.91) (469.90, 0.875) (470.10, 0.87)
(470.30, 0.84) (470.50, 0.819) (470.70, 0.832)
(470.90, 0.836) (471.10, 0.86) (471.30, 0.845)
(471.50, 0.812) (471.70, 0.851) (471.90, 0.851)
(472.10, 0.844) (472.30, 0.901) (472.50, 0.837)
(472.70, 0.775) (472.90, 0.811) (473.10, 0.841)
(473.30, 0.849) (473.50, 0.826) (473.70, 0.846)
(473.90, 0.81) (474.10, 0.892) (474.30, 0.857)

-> 0.64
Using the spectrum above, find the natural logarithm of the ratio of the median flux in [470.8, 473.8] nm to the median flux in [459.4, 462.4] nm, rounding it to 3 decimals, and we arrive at -0.117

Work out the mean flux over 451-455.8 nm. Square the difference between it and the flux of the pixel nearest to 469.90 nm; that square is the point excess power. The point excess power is 0.018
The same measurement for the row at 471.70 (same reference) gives 0.026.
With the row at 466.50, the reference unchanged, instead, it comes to 0.015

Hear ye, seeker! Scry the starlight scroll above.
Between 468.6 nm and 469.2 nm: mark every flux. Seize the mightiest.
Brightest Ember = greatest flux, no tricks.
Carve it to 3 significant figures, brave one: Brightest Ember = 0.910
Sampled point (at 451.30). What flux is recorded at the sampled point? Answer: 0.955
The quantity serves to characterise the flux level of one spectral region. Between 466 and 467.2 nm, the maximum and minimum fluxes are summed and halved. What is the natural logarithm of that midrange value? -0.08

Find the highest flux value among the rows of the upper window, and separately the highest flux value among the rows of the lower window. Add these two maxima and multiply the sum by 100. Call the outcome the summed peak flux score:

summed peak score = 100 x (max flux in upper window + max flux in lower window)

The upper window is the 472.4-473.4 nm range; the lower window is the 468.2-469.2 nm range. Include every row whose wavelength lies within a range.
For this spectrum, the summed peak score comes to 176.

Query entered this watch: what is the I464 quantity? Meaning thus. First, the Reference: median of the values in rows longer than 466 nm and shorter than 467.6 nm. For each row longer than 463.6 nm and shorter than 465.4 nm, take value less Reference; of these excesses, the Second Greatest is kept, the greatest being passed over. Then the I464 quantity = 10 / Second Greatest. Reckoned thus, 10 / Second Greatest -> 625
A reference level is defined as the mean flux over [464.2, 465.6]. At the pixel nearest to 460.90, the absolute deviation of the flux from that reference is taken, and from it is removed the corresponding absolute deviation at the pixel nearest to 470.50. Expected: -0.09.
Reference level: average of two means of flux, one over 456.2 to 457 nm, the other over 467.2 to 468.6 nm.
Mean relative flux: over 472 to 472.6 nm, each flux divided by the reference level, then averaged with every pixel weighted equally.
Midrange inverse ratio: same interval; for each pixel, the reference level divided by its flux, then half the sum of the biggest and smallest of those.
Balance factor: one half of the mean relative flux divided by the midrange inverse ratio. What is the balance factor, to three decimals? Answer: 0.390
